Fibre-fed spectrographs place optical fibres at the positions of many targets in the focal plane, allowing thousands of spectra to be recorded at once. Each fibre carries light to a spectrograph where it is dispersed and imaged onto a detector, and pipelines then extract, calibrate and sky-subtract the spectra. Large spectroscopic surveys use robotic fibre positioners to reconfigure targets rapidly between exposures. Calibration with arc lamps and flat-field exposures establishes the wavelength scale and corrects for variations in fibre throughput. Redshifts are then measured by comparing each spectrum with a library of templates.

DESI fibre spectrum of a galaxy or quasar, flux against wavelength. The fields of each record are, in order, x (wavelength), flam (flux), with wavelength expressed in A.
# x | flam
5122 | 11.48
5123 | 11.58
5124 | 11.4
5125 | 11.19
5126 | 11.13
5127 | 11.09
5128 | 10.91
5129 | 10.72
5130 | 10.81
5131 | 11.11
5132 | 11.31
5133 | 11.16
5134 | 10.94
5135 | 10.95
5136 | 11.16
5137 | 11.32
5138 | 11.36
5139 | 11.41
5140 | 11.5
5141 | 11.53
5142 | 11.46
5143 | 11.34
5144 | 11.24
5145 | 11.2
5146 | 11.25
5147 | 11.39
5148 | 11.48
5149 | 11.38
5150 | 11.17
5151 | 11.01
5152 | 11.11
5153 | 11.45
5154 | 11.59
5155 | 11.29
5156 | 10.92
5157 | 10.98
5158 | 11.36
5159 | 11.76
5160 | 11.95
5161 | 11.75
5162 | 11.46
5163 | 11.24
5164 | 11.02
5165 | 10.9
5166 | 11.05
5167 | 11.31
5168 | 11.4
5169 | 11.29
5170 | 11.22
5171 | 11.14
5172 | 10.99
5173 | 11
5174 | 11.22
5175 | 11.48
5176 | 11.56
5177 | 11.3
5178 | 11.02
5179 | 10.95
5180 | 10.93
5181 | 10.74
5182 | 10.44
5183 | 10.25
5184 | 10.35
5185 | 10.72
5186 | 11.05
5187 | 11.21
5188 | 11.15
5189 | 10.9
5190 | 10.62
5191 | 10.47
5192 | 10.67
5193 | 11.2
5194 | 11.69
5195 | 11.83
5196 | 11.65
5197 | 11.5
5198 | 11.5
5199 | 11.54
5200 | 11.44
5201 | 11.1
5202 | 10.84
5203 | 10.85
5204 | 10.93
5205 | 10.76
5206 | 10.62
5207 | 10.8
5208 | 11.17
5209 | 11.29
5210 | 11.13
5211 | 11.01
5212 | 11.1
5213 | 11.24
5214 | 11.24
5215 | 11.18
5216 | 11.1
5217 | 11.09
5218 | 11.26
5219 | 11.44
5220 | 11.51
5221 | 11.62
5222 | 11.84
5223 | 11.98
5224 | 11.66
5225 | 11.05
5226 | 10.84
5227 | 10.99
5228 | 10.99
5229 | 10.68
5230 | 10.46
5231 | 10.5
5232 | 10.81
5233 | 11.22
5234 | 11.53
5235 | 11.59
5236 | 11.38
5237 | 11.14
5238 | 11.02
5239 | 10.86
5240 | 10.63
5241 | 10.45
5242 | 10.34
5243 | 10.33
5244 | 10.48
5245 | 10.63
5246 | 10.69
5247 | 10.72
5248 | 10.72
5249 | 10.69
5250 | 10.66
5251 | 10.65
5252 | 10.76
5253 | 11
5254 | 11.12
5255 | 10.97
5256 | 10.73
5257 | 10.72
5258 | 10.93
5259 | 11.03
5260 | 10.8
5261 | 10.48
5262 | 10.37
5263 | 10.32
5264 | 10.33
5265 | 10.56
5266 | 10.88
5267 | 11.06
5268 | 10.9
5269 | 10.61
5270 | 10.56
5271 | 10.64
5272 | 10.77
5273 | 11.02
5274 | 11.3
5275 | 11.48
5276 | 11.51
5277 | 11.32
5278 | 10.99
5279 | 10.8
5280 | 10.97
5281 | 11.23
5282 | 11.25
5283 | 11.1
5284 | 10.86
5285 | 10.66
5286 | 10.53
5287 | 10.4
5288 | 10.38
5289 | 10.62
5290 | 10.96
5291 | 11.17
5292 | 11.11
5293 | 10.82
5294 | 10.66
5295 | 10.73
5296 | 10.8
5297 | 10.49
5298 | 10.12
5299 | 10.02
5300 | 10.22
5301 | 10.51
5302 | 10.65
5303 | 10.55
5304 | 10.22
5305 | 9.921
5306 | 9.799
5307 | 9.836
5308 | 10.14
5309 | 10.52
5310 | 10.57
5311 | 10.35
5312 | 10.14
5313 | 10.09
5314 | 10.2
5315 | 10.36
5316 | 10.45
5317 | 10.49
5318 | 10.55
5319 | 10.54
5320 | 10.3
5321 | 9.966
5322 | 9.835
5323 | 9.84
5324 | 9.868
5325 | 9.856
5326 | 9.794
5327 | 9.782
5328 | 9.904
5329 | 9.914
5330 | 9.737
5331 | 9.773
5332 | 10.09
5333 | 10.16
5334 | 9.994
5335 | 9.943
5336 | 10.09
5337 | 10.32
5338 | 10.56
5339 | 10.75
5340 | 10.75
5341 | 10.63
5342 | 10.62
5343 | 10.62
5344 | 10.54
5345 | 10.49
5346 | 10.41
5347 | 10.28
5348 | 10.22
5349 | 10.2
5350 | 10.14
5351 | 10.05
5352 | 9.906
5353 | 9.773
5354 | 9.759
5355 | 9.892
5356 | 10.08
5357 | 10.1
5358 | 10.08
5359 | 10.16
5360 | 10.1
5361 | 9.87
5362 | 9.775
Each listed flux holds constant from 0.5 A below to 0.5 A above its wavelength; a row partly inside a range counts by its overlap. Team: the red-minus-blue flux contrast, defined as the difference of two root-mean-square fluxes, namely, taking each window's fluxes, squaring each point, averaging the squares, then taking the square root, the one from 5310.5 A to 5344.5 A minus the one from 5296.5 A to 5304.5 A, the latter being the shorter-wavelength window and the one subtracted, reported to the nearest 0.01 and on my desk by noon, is -0.14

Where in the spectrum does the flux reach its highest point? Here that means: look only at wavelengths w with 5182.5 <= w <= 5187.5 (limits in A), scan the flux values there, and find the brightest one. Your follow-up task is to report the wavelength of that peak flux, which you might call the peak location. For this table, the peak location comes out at 5187 A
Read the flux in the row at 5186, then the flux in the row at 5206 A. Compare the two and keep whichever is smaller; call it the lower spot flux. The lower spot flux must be 10.6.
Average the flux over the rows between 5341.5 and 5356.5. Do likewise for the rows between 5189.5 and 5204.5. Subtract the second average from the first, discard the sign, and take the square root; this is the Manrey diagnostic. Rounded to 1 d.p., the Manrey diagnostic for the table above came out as 1.0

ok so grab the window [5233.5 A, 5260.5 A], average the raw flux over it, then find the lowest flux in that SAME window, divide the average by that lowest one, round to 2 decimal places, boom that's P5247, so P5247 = 1.05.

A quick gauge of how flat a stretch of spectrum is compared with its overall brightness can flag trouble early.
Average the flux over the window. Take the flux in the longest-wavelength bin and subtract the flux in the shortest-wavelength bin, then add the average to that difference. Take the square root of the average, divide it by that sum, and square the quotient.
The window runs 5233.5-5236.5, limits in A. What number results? 0.089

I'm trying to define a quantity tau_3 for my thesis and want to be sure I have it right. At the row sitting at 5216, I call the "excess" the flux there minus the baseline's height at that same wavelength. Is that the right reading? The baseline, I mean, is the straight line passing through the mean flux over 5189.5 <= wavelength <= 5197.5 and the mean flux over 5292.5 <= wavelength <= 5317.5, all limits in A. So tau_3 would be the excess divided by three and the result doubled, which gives 0.05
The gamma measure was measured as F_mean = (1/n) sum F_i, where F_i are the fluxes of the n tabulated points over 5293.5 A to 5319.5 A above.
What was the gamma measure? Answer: 10.34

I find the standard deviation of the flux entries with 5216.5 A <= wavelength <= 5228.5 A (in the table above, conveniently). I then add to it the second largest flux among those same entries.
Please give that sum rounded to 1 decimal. 12.2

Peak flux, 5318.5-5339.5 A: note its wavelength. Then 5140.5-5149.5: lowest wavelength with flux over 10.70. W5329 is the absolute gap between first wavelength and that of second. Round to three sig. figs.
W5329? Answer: 198 A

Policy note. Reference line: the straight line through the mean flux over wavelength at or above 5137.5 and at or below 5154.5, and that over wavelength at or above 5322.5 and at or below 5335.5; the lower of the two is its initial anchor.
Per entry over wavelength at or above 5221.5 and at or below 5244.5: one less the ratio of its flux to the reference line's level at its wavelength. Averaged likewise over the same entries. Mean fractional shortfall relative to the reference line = -0.031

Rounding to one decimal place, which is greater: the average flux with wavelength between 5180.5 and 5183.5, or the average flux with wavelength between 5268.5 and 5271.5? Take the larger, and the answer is 10.6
